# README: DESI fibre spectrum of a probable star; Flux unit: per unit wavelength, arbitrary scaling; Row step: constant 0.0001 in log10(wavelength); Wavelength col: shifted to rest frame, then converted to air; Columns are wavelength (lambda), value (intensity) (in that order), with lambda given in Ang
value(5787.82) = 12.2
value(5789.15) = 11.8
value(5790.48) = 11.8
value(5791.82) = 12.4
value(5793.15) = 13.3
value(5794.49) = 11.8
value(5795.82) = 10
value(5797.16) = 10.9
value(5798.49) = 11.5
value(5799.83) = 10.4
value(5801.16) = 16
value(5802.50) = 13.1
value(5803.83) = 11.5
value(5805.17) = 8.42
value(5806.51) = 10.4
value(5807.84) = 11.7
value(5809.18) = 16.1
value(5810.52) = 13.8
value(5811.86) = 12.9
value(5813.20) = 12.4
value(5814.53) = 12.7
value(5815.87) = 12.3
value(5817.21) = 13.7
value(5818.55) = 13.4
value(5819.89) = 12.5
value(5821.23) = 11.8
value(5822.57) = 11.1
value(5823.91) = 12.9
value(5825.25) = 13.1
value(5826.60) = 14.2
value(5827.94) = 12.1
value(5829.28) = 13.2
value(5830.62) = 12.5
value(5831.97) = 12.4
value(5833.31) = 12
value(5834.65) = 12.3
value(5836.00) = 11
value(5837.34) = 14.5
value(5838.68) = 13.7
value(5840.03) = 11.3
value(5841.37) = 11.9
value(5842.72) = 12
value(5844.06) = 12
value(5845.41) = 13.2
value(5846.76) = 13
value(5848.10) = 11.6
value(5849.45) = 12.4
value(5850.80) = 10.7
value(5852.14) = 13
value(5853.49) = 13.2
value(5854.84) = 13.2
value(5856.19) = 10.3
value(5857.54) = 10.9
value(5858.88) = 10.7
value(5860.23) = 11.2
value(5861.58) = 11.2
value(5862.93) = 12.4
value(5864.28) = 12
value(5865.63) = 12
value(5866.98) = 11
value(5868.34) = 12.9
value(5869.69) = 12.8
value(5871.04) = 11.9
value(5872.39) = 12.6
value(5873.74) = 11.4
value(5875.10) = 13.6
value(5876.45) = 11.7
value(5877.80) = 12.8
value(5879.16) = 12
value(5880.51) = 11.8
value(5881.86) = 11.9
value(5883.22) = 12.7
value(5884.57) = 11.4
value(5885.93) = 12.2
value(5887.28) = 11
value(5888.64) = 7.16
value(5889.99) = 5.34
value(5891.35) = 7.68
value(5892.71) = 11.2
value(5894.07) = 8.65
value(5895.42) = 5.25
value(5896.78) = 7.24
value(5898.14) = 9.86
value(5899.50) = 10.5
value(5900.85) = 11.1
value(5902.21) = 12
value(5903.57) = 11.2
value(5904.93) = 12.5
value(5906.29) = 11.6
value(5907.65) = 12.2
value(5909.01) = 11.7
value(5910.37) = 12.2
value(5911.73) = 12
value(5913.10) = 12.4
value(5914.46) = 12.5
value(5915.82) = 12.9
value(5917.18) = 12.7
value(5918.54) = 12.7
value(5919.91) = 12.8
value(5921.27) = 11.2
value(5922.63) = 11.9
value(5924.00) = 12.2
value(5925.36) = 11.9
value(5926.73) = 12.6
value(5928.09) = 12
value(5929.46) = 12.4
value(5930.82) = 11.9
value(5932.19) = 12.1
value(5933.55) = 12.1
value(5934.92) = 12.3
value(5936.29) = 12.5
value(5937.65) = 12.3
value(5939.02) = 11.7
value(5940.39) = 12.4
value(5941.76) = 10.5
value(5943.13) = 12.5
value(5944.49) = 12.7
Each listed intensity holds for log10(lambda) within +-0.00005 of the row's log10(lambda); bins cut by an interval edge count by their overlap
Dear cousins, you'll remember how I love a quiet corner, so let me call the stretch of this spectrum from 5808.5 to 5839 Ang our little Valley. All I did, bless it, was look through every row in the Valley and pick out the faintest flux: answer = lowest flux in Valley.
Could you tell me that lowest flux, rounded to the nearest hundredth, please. 11.00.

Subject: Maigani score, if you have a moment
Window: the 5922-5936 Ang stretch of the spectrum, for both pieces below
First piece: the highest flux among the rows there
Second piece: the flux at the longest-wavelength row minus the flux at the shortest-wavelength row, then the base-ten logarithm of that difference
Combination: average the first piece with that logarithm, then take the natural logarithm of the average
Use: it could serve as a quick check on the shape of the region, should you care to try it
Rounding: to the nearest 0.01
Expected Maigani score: 1.81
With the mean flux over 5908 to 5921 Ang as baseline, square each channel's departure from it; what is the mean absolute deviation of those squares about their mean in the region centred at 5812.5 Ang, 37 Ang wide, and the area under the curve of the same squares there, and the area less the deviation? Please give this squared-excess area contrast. 95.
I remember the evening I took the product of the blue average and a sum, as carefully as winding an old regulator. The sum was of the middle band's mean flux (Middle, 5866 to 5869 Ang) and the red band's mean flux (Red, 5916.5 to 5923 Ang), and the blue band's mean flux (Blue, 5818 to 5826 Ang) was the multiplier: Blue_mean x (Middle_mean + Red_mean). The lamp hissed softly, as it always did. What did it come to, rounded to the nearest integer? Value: 302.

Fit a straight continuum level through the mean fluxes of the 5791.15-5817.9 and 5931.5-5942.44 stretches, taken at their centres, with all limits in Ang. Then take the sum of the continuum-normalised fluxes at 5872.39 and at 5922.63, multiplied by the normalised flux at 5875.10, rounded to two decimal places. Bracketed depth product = 2.28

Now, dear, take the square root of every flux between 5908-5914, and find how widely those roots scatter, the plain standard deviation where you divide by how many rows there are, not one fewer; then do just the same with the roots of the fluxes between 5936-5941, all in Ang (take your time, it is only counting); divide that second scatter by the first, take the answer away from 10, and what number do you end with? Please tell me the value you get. 8.8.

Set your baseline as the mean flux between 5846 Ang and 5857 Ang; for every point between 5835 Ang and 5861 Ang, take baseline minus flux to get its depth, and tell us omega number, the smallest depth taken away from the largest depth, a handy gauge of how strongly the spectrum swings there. 4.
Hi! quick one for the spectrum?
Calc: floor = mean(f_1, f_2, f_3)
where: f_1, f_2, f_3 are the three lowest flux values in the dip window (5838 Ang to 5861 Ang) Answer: 10.6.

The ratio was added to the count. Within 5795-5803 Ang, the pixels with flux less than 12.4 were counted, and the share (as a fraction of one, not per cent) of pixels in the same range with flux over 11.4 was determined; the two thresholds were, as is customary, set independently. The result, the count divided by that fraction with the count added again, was 12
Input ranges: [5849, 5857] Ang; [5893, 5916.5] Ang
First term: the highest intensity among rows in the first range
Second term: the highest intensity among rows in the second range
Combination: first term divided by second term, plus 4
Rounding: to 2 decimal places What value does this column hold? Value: 5.02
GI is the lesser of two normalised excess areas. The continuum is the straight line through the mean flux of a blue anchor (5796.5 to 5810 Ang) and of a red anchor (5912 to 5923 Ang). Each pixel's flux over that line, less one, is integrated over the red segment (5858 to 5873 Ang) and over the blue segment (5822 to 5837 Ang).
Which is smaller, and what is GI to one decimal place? -0.4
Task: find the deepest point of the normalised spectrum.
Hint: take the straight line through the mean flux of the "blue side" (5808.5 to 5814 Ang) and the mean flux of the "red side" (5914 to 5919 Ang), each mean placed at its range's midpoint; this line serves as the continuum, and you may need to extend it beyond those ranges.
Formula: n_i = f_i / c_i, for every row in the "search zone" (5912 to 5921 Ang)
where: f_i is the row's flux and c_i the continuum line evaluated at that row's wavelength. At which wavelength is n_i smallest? 5913.10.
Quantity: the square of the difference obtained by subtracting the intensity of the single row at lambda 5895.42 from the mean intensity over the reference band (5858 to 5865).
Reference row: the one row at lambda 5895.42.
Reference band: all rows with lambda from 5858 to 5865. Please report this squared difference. 39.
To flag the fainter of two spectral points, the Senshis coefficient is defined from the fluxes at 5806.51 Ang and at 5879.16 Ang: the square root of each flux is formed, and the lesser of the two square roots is 3.22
